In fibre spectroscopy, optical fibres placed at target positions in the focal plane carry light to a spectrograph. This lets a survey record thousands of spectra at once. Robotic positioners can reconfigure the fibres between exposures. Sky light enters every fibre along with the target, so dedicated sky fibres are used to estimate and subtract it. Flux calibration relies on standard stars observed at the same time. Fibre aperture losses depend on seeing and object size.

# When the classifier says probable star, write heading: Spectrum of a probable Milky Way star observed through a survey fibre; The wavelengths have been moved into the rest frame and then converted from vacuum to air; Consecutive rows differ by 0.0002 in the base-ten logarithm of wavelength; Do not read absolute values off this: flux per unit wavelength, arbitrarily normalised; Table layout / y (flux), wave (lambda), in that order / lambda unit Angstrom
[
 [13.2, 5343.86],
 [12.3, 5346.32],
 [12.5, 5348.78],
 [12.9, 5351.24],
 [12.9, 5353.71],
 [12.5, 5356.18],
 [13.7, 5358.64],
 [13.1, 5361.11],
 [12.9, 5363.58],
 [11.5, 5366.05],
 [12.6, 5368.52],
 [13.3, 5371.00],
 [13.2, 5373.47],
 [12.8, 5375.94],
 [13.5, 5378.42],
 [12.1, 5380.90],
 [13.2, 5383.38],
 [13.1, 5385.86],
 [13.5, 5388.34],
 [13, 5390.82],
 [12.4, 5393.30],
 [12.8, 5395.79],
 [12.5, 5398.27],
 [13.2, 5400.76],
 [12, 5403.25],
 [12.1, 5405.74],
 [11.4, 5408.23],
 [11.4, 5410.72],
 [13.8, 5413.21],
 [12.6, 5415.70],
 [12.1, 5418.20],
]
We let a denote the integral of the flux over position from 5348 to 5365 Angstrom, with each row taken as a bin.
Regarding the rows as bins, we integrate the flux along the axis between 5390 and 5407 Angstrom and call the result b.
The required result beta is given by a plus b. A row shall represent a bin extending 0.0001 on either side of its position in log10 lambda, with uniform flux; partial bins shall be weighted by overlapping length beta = 433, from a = 220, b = 213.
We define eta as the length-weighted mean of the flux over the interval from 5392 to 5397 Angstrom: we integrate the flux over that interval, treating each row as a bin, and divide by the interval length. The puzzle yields 12.6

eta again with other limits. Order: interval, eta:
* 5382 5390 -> 13.2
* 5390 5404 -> 12.7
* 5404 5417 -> 12.3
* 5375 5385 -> 12.9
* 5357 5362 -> 13.4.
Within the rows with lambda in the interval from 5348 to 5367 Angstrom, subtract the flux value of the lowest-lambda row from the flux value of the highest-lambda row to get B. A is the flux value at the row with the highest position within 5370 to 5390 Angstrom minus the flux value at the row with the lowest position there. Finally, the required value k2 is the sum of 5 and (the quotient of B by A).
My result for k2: 0.0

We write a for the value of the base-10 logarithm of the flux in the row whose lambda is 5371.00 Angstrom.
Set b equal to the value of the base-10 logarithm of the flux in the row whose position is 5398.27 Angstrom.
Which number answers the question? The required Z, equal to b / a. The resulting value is 0.98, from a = 1.12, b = 1.097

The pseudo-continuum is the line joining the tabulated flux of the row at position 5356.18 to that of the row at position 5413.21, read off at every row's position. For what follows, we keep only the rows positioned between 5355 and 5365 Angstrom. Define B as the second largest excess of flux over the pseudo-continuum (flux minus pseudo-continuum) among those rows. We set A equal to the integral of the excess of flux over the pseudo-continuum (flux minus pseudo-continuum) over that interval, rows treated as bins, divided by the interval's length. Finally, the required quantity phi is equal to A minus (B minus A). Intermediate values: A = 0.4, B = 0.49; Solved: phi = 0.4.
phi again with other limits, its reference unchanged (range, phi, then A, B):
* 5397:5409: -1.6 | -1.3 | -0.96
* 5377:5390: -0.4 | 0.0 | 0.27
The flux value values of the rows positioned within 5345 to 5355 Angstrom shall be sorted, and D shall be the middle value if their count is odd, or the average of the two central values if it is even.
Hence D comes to 12.7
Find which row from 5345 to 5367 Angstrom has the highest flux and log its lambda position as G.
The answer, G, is 5358.64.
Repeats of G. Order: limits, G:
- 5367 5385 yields 5378.42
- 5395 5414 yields 5413.21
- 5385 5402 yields 5388.34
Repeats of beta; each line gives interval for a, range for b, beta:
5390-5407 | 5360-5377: 431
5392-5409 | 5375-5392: 432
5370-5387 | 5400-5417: 431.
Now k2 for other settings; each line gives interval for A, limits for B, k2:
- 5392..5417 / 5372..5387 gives 4.5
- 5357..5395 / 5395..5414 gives 4.2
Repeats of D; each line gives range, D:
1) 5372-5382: 13.0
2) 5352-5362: 13.0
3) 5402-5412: 11.7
